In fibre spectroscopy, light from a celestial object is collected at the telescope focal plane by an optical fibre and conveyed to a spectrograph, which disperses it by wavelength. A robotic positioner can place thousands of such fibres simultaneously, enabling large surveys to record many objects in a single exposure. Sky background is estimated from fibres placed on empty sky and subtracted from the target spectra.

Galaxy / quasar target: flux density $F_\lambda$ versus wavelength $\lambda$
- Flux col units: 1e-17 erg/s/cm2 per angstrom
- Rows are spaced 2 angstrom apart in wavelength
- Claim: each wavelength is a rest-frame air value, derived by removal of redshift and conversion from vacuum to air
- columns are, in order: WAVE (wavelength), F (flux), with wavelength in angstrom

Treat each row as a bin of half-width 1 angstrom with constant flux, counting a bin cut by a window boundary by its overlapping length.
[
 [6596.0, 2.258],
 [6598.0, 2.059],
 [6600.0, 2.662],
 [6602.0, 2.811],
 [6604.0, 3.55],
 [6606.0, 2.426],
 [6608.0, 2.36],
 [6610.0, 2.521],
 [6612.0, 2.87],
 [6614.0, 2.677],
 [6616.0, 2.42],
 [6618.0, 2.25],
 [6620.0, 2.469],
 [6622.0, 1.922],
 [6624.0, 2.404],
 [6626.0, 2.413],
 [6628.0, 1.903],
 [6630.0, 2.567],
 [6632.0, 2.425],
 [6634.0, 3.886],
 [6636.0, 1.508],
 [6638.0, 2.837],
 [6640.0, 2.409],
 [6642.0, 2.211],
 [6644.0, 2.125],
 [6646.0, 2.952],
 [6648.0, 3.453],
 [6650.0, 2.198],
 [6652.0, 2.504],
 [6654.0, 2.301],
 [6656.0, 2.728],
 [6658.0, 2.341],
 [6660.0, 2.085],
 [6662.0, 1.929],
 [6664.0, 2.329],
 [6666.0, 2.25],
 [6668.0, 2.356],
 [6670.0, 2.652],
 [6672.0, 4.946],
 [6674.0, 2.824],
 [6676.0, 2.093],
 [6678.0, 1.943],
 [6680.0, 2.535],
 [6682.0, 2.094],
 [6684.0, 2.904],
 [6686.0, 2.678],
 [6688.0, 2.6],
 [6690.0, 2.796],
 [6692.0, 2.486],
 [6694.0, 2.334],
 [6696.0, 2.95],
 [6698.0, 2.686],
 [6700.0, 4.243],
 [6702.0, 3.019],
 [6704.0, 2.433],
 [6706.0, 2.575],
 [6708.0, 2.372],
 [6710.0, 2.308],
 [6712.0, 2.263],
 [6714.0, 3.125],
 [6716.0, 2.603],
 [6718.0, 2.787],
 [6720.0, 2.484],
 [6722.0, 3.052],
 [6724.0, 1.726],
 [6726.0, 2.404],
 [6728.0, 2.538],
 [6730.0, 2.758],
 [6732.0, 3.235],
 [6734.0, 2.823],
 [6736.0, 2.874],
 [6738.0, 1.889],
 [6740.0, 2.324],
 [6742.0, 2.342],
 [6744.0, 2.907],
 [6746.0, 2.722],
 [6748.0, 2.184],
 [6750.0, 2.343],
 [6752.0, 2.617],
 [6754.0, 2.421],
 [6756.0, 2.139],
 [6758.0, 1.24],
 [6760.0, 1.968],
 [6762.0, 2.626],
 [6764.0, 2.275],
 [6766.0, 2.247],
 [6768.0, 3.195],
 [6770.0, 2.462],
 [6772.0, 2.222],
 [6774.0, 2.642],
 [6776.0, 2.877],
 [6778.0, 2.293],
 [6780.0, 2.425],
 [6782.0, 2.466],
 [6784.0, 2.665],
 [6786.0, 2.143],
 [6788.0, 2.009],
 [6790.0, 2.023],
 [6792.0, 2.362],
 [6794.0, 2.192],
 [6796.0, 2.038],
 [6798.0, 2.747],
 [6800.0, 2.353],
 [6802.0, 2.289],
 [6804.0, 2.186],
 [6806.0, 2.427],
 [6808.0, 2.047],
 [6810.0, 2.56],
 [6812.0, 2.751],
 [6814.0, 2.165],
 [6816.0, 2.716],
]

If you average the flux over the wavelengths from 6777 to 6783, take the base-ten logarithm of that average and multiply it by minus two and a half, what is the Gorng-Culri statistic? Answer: -0.95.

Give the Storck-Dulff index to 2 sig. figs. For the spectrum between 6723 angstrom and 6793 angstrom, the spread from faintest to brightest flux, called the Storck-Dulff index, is 2.0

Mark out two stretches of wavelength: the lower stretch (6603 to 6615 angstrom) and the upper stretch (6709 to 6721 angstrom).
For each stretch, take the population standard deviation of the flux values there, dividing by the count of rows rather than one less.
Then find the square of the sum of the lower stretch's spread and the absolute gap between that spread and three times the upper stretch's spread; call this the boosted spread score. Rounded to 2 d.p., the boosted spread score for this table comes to 0.78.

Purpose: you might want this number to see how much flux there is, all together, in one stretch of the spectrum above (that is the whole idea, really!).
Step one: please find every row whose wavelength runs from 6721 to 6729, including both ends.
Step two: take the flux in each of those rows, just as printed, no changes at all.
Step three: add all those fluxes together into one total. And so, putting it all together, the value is 9.7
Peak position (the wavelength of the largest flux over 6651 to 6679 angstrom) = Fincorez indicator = 6672.0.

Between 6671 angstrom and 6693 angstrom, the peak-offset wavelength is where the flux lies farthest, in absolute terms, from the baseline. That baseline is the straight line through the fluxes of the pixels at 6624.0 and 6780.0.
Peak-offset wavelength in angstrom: 6672.0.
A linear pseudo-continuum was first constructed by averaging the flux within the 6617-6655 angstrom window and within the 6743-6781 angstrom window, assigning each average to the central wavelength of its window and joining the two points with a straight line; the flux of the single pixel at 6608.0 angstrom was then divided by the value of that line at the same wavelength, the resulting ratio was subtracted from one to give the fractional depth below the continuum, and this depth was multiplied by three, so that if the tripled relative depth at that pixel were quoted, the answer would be 0.1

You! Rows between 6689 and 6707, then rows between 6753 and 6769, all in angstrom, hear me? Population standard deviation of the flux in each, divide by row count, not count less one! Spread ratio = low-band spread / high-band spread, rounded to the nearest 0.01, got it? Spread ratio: 1.04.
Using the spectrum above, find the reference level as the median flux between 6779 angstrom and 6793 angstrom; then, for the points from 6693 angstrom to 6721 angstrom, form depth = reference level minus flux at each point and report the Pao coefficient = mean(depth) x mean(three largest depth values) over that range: -0.02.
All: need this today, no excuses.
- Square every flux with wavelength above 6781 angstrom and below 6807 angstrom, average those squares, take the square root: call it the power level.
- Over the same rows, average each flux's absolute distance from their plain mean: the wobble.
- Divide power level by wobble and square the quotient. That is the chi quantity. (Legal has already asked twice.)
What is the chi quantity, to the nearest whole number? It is 152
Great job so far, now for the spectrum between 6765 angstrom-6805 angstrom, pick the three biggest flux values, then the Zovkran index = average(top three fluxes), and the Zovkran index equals 2.9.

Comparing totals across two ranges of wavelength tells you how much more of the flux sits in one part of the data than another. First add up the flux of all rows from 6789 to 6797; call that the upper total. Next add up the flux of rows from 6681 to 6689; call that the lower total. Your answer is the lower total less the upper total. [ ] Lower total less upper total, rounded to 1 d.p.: 1.7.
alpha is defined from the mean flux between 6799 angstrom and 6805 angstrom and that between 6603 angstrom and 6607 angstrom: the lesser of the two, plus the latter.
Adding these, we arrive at 5.3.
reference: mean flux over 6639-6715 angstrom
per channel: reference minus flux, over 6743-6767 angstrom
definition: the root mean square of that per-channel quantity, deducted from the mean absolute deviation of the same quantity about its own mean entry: -0.211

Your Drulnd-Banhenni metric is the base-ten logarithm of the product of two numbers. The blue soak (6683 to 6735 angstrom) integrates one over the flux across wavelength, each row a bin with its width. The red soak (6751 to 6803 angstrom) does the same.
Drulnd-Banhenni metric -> 2.654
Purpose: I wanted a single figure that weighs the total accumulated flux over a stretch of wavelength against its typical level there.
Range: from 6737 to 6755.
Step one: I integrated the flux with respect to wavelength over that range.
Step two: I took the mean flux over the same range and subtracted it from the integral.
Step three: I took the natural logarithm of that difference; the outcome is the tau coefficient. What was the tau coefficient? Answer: 3.72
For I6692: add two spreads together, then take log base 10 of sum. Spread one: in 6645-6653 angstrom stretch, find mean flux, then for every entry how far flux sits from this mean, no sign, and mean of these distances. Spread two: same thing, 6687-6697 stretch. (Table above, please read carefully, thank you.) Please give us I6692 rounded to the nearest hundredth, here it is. -0.21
